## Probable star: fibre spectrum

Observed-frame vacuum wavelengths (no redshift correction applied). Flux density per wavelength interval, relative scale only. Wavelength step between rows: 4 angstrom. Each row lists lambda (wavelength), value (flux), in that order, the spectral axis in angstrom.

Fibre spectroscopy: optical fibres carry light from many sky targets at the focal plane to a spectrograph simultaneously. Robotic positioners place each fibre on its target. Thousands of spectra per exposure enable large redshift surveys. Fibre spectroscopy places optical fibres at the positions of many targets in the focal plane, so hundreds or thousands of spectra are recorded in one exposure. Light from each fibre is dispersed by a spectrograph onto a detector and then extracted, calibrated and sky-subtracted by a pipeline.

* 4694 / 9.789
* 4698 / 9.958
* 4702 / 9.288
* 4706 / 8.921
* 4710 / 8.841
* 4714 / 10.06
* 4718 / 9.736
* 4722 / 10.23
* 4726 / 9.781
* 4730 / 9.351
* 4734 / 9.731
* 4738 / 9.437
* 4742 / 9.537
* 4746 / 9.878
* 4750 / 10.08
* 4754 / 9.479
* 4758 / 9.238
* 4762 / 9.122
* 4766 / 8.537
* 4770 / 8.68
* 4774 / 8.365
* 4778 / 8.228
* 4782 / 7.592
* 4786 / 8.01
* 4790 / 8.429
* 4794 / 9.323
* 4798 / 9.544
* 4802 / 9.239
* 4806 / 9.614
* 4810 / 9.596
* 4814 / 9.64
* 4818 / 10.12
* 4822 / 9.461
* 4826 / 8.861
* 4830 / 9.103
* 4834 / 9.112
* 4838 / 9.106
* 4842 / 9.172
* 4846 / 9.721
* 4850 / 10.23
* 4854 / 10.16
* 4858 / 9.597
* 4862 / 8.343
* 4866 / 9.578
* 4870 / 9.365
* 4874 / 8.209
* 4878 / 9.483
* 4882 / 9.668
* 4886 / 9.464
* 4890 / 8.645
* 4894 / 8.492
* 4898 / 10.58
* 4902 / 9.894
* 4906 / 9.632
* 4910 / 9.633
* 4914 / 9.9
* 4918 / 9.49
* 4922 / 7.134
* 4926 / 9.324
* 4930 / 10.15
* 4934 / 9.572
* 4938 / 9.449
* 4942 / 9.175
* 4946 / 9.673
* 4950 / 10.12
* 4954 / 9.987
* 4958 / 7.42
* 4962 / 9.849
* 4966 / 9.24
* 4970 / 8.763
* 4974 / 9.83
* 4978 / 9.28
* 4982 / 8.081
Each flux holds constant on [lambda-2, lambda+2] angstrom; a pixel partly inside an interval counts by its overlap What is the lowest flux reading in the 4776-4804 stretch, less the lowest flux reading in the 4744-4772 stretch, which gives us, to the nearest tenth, -0.9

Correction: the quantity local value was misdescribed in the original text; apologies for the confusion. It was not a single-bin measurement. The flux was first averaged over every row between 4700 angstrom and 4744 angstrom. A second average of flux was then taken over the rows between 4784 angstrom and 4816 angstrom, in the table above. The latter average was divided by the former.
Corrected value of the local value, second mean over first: 0.96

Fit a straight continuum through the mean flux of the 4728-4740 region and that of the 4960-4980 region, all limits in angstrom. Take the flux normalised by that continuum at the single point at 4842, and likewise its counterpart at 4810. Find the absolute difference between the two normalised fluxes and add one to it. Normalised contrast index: 1.04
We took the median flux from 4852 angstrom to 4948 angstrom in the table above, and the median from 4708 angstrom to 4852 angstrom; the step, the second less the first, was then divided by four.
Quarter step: -0.034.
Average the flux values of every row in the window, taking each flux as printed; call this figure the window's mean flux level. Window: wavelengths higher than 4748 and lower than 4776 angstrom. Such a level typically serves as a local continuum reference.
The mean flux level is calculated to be 9.1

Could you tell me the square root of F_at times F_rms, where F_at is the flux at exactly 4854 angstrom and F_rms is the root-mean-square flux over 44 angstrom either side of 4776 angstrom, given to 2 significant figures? 9.7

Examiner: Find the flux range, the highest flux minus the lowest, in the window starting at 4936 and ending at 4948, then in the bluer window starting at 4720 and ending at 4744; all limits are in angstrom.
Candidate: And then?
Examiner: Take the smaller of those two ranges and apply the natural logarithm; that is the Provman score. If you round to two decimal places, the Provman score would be -0.70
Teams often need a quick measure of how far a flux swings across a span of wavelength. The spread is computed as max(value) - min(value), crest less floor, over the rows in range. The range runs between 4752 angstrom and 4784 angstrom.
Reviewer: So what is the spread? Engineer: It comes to 1.9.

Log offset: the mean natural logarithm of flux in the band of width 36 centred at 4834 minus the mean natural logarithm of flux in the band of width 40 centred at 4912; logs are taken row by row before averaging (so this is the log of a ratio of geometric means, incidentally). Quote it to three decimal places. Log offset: 0.005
